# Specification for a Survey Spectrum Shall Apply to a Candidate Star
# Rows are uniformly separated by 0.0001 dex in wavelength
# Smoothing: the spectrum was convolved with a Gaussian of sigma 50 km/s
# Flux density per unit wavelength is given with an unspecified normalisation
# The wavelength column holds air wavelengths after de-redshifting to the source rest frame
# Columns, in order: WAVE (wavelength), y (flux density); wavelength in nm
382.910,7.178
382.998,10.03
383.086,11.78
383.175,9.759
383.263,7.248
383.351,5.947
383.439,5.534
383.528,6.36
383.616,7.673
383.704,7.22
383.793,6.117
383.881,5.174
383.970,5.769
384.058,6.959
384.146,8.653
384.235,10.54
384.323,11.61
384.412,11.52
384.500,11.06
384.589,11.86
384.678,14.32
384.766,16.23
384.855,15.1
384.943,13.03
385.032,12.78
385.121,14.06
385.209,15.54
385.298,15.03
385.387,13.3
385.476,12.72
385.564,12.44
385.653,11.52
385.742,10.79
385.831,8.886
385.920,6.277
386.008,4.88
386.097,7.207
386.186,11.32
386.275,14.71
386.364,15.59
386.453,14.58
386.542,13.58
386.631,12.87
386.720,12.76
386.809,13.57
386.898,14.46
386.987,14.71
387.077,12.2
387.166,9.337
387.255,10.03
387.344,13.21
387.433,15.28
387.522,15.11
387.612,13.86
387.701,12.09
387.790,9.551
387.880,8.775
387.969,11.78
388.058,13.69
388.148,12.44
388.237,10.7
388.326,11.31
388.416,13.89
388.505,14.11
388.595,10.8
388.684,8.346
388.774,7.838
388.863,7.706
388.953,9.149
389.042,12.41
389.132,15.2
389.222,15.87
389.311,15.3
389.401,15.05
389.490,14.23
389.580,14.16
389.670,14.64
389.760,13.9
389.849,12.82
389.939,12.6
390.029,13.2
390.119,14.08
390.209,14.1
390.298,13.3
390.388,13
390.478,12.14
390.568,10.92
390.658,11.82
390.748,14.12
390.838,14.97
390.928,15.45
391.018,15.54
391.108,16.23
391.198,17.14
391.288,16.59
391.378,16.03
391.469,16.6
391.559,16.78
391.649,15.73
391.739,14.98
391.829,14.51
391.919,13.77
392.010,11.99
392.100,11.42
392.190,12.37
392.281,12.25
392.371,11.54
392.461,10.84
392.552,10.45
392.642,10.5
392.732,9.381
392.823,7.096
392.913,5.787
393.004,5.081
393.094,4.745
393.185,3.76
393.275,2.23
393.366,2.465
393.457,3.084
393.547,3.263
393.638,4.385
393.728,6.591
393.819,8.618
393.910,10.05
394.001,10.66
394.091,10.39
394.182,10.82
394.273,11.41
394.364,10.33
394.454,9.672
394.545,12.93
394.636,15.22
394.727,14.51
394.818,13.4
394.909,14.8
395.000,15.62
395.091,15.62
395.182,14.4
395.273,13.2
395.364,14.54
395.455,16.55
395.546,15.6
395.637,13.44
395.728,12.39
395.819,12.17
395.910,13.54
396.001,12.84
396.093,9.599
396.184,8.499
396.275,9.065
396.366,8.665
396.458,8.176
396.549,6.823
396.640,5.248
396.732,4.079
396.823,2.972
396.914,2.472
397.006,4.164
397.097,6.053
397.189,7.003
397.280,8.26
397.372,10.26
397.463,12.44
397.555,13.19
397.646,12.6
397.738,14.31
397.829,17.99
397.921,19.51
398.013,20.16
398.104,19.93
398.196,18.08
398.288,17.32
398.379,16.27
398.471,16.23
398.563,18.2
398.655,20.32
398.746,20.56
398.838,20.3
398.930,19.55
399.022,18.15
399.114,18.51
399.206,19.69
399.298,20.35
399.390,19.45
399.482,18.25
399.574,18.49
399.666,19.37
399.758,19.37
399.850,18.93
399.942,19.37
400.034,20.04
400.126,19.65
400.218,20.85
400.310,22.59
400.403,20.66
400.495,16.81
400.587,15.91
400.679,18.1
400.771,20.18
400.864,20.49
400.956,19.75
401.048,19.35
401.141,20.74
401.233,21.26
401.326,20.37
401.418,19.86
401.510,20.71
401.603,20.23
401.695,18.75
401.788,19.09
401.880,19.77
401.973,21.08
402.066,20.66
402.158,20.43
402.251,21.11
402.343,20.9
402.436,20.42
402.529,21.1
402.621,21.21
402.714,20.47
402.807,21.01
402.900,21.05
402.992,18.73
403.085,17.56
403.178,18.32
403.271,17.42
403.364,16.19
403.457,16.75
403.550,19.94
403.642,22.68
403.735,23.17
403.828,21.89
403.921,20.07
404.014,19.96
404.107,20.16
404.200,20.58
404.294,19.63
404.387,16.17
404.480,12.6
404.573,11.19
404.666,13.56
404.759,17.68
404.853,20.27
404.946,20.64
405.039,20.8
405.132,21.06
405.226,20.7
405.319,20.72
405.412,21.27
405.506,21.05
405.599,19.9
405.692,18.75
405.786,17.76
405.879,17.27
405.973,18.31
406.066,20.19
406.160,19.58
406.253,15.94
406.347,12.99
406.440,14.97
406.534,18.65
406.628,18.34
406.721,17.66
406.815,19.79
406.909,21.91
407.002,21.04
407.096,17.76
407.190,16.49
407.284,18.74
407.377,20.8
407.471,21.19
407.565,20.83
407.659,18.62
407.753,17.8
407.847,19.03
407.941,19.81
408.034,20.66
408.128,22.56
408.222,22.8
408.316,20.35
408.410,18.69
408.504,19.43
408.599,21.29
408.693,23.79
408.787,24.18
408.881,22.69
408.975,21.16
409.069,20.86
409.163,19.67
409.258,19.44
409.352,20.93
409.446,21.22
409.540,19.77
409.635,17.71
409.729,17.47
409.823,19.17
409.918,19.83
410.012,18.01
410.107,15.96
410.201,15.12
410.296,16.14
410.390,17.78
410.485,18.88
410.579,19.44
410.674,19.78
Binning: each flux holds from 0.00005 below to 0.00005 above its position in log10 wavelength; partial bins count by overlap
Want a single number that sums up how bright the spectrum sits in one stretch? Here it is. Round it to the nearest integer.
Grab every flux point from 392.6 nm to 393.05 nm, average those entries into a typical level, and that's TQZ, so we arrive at 8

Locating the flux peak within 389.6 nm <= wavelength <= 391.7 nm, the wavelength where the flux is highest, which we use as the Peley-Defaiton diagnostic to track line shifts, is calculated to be 391.198 nm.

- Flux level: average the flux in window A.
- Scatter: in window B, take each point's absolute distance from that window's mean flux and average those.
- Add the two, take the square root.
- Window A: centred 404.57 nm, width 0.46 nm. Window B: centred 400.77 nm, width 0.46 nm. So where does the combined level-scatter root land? 3.97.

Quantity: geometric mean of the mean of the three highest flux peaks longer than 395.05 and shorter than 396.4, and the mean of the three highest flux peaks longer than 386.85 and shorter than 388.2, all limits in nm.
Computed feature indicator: 15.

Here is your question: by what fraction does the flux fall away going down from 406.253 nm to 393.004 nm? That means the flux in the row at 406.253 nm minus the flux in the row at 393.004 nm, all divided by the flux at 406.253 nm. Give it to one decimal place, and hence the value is 0.7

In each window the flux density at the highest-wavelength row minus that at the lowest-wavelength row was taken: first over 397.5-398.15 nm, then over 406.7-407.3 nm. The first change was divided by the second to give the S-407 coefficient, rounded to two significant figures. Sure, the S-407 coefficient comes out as 6.2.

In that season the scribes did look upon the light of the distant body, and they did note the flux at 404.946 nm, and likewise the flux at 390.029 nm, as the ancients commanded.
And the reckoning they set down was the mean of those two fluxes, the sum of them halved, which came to 17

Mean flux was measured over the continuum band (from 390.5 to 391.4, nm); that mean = 15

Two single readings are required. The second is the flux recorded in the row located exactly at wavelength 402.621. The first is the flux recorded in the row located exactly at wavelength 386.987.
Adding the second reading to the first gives 36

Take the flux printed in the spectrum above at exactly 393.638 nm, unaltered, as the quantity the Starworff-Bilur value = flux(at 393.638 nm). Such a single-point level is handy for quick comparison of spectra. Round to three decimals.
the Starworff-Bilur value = 4.385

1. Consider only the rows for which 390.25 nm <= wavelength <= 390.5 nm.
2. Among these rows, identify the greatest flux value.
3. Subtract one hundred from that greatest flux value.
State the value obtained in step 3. -87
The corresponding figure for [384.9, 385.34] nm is -84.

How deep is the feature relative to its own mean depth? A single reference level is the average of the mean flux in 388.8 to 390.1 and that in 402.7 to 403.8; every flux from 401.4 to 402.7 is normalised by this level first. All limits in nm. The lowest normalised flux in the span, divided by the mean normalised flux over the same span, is 0.92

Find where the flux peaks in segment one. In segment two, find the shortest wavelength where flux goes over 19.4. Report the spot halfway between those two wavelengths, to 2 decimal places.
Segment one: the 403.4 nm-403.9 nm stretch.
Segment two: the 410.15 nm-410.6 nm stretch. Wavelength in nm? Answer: 407.16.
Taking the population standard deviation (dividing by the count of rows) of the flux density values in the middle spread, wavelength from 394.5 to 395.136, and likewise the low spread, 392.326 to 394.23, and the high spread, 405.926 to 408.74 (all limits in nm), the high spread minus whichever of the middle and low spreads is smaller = 1.3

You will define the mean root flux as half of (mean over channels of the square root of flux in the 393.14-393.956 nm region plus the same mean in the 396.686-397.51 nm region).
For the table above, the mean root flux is 2.3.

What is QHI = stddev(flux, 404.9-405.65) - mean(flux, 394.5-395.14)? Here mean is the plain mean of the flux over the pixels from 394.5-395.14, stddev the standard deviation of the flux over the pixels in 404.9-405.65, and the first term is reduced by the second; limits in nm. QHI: -14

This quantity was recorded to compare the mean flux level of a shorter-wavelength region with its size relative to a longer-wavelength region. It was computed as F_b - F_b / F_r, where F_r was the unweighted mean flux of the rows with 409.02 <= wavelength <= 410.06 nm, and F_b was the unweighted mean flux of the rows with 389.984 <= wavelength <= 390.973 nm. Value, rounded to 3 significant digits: 12.7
